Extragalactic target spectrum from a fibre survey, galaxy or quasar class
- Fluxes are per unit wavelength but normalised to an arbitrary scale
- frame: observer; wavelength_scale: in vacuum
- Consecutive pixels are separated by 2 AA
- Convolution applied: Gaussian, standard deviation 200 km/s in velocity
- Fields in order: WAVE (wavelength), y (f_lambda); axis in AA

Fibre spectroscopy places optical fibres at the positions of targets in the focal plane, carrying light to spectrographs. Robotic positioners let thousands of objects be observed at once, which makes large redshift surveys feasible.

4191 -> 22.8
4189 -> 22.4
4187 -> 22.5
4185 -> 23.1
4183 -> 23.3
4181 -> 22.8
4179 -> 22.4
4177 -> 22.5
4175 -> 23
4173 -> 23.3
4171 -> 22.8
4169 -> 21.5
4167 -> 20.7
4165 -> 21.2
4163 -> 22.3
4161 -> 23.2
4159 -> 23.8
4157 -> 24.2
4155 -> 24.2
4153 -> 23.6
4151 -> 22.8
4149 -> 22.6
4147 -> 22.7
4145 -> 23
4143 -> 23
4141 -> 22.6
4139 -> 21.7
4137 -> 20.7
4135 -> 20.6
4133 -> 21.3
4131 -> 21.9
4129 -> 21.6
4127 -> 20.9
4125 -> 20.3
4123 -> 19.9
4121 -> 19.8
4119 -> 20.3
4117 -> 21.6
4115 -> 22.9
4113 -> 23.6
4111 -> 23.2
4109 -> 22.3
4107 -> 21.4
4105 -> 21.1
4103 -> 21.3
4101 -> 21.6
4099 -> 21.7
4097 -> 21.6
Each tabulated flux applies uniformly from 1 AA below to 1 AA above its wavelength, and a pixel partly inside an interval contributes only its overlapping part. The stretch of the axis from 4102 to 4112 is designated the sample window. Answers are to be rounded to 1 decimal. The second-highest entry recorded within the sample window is 22.3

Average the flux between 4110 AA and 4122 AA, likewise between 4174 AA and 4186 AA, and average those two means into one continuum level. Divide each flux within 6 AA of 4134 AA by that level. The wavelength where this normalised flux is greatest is 4131 AA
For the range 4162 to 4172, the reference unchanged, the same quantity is 4171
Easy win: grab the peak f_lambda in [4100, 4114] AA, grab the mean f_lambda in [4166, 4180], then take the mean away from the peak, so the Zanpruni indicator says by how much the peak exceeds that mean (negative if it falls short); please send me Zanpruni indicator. 1.3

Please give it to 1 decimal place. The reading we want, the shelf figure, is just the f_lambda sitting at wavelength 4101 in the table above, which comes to 21.6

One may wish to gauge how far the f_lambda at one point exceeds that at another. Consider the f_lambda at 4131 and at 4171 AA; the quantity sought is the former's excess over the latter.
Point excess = -0.9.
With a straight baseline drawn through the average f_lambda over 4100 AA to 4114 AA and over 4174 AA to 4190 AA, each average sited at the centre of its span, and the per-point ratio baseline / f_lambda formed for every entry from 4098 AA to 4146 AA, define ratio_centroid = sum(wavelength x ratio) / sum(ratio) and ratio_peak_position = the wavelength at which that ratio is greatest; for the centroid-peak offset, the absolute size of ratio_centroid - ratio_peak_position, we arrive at 1.1 AA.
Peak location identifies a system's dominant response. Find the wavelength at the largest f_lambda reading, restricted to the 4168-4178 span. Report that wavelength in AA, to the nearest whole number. 4173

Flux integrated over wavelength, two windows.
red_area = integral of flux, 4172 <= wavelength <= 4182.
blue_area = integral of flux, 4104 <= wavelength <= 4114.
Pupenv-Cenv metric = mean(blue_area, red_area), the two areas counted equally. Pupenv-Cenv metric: 226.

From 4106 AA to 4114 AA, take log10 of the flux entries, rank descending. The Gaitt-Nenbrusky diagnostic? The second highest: 1.37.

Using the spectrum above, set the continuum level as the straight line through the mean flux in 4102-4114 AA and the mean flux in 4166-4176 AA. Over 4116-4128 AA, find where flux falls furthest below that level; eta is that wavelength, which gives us 4121 AA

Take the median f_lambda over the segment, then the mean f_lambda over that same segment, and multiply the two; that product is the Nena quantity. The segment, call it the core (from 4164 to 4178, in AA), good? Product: 498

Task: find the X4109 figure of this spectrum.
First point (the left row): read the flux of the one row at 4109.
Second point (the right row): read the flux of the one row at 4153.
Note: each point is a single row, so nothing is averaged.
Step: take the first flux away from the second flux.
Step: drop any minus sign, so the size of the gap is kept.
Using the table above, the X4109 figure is 1.3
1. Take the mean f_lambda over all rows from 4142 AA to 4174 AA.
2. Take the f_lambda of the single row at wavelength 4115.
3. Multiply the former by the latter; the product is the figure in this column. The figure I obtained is 522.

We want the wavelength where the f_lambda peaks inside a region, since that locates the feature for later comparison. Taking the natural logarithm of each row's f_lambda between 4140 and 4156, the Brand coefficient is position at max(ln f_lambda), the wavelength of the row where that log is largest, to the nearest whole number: 4155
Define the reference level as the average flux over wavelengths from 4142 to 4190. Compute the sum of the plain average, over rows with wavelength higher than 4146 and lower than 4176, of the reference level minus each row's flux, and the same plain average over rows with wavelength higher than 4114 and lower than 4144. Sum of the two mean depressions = 1.5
